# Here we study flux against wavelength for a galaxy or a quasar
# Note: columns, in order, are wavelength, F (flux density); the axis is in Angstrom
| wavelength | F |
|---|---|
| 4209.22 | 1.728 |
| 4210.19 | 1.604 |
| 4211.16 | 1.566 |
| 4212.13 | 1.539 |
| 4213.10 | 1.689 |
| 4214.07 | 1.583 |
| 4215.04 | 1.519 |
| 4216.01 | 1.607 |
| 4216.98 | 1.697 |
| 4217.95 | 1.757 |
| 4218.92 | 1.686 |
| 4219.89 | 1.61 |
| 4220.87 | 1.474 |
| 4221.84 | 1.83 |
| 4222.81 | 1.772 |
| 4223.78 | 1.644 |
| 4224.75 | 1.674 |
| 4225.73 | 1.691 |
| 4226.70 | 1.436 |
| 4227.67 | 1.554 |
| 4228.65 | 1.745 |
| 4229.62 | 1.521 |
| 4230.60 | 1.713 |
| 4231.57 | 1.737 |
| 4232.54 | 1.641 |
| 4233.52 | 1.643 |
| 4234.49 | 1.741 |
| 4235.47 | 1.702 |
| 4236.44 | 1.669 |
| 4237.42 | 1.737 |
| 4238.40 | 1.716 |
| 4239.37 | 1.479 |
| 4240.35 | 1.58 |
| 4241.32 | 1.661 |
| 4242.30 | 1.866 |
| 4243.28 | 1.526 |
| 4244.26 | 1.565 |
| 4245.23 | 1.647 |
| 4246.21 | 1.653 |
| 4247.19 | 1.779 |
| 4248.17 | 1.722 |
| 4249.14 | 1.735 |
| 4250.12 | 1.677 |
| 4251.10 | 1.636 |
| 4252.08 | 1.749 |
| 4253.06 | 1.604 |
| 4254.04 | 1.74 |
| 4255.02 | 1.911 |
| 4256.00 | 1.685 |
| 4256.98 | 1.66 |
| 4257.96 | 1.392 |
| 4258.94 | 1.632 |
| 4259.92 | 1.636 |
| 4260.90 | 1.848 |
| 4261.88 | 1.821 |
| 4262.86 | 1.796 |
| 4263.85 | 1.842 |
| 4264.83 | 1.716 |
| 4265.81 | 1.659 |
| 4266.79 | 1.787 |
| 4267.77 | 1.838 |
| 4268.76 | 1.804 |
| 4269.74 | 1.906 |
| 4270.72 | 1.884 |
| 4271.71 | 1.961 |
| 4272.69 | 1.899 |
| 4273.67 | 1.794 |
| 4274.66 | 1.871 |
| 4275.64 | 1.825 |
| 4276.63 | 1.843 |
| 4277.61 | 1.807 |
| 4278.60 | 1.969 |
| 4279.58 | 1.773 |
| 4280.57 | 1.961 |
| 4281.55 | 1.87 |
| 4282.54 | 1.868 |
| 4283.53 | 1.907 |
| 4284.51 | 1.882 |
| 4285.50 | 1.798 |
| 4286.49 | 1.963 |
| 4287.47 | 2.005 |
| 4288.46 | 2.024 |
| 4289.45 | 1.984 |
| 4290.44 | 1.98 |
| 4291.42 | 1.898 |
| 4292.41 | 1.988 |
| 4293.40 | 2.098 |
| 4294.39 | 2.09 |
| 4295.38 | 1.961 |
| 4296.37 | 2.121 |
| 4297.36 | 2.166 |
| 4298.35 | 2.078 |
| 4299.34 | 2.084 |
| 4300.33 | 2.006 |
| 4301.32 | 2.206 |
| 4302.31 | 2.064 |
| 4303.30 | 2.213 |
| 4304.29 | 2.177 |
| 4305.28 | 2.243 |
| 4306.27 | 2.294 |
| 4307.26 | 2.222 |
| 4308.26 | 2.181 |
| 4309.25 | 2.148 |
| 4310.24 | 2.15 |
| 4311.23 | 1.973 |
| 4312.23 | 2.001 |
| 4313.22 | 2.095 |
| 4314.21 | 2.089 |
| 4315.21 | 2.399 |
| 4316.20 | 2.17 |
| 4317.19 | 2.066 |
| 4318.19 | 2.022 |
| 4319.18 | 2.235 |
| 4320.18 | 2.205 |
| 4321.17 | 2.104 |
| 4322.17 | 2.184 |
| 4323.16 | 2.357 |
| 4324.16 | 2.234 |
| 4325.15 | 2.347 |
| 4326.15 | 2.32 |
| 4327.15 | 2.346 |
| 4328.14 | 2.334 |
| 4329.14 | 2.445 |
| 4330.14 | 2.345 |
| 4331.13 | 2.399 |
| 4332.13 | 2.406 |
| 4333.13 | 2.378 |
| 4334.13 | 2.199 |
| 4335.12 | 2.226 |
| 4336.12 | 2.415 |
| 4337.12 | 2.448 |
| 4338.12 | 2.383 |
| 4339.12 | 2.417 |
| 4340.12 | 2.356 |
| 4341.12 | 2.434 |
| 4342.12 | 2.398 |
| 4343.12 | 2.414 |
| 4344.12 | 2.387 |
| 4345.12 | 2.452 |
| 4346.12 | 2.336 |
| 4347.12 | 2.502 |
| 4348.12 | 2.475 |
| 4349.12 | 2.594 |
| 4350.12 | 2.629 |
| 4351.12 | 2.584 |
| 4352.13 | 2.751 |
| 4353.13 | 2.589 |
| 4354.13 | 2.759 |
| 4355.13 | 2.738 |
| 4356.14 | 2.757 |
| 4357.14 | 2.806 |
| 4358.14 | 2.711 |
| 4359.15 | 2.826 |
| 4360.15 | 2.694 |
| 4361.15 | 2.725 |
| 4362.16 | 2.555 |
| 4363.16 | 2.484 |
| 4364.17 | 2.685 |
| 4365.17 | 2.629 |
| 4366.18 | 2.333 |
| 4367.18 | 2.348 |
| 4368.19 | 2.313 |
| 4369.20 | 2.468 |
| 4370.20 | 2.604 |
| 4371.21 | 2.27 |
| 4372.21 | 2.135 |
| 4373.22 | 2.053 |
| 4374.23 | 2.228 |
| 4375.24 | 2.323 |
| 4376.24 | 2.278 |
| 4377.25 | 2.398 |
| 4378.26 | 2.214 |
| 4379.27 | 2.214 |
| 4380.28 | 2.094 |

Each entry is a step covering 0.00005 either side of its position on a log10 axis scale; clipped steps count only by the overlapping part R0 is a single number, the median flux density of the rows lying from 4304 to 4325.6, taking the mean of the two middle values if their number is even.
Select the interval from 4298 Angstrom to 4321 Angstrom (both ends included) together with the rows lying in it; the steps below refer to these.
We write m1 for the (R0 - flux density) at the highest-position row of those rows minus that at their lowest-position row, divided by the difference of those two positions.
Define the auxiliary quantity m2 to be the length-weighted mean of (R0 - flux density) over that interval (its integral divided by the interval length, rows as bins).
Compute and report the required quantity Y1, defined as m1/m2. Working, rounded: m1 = -0.006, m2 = 0.03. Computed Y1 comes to -0.17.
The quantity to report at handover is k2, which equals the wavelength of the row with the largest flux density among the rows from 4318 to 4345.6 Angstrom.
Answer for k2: 4345.12 Angstrom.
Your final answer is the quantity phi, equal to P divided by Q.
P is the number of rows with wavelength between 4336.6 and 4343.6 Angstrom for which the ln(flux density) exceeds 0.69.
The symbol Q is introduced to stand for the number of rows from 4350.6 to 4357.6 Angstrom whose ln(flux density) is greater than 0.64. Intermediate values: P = 7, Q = 7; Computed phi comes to 1.0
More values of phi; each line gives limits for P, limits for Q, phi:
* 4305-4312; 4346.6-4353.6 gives 0.9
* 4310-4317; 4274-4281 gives 3.0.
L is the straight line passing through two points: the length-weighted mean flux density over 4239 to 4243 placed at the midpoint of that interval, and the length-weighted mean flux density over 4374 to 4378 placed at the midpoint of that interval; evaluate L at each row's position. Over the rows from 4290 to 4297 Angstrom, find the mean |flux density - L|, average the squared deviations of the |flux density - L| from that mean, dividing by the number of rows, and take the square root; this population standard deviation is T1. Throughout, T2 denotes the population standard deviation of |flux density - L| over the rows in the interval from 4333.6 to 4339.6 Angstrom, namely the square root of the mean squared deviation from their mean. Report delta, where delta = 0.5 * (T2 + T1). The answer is 0.082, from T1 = 0.072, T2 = 0.091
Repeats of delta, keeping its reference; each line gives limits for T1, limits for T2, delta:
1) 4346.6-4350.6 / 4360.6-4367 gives 0.098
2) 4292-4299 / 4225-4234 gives 0.056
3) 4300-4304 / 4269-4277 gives 0.070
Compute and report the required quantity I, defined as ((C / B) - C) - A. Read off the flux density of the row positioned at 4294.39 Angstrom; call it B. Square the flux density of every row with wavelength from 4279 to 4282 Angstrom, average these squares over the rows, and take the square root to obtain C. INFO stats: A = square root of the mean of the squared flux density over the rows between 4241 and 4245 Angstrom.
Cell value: -2.6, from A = 1.7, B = 2.09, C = 1.9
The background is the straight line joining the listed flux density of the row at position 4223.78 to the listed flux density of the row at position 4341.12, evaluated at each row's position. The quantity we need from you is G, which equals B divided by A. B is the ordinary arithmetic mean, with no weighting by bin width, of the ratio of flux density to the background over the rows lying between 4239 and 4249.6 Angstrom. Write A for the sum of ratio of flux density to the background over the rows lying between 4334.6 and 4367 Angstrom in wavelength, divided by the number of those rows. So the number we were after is 0.91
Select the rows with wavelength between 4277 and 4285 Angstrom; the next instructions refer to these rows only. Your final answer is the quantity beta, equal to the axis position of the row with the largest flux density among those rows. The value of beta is 4278.60 Angstrom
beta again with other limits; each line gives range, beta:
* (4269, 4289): 4288.46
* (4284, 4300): 4297.36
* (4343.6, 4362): 4359.15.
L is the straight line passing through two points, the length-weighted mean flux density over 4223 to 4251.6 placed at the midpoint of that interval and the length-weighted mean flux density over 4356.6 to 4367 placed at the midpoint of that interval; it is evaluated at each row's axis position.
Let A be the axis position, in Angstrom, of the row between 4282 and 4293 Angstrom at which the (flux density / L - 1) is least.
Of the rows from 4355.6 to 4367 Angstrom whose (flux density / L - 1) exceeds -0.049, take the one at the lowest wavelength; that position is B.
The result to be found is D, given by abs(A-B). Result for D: 70.6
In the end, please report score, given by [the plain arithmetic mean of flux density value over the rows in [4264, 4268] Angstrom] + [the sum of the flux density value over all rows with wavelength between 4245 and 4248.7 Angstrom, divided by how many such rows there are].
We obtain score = 3.5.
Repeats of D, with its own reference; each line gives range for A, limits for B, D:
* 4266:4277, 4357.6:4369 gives 84.5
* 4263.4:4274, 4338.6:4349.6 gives 73.3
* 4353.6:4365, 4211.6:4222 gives 151.0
